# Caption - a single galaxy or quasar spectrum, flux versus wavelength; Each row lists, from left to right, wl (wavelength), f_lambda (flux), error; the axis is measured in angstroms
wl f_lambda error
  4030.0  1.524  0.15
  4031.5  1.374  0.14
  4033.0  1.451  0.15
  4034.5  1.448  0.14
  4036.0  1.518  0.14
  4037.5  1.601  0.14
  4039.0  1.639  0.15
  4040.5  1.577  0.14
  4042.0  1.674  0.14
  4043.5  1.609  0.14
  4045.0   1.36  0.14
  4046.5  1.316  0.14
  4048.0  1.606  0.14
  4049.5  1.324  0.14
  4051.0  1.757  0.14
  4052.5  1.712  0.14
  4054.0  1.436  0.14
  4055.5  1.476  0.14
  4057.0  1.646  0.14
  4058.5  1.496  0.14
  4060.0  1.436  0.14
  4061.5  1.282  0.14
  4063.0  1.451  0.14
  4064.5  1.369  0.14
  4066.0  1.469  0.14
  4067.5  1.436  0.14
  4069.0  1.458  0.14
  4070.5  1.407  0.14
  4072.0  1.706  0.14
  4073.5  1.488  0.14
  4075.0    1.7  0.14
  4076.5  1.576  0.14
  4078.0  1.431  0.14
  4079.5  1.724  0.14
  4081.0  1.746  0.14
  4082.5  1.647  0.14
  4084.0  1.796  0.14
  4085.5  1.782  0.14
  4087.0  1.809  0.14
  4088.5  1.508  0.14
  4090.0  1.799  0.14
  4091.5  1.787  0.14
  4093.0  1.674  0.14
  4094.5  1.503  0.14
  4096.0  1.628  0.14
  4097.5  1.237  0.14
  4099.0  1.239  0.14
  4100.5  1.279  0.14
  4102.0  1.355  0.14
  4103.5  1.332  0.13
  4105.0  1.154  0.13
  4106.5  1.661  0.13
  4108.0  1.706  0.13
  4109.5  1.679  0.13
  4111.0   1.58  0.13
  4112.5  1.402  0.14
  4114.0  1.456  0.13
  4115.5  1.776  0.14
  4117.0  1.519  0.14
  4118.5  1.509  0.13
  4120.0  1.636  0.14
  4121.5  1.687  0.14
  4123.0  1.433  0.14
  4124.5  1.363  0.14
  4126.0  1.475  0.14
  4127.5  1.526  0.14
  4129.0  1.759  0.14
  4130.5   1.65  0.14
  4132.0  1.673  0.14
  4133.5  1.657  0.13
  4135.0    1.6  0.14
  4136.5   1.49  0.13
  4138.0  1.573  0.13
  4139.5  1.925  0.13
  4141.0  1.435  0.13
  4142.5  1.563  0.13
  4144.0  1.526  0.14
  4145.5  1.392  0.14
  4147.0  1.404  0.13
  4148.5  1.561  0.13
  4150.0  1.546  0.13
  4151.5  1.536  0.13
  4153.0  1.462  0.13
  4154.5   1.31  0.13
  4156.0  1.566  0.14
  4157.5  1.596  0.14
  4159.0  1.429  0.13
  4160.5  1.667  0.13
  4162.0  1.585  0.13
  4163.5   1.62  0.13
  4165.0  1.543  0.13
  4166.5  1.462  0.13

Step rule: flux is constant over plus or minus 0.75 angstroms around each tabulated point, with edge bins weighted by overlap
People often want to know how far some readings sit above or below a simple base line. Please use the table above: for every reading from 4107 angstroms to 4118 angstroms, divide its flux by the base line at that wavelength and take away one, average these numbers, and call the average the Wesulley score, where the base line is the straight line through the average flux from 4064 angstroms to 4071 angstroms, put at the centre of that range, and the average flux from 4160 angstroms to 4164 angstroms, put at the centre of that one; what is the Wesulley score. 0.044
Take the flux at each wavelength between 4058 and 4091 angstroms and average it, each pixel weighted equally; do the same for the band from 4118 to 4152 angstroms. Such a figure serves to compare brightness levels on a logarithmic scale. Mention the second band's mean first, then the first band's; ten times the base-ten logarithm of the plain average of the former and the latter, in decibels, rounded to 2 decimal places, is 1.95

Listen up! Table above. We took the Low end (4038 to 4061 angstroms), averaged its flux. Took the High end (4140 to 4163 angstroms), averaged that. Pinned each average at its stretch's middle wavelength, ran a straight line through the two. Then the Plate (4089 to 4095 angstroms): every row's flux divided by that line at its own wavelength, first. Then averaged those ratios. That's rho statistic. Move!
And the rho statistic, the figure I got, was 1.11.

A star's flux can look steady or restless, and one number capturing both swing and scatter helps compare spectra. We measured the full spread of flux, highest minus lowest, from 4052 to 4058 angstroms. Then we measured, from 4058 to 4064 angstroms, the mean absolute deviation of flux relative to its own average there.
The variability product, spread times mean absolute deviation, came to 0.019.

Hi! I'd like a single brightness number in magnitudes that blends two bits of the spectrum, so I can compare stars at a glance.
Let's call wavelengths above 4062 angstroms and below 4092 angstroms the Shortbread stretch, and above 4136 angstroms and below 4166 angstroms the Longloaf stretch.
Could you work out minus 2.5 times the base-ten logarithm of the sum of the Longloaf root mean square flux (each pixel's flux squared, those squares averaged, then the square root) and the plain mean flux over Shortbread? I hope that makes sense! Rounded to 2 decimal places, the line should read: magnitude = -1.24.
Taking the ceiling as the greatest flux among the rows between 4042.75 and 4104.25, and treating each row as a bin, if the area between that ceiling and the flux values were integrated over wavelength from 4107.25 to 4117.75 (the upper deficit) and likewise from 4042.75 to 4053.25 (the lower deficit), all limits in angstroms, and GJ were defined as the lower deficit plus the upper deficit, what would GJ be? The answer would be 5.29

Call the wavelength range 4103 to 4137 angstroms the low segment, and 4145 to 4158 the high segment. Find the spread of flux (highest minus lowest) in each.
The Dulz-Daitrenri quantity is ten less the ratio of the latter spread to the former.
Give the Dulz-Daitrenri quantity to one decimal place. 9.5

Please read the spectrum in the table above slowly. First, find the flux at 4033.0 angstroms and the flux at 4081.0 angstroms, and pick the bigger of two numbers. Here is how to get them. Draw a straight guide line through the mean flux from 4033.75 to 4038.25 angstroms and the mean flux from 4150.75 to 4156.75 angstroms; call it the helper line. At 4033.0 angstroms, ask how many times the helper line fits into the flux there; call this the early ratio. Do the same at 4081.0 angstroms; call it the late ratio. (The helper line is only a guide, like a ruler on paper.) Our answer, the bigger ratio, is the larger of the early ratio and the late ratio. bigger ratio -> 1.16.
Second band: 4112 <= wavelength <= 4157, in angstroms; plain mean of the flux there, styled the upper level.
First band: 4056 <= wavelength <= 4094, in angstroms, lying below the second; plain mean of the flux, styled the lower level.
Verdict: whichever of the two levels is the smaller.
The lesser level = 1.55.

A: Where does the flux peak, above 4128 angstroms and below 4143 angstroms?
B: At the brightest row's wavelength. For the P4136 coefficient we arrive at 4139.5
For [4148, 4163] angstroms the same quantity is 4160.5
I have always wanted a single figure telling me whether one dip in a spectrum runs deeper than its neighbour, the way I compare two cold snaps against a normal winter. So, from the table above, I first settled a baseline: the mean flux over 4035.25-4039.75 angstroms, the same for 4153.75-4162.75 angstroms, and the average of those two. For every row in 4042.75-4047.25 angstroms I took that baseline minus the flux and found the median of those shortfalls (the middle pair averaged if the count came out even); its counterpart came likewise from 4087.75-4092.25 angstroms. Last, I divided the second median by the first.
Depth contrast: -1.2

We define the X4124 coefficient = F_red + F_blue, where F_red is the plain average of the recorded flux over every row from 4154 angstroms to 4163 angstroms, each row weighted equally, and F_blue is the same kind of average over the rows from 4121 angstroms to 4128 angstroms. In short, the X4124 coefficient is 3.02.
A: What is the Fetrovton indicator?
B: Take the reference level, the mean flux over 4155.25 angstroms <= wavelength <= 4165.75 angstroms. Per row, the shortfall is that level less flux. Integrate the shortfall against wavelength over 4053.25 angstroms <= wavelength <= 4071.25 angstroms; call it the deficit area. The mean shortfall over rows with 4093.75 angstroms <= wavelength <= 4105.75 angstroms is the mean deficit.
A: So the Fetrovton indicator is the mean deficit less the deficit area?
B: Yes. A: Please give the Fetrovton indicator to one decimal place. -2.0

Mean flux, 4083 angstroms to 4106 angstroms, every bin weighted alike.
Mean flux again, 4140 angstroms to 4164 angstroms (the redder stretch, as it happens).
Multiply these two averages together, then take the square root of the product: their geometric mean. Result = 1.52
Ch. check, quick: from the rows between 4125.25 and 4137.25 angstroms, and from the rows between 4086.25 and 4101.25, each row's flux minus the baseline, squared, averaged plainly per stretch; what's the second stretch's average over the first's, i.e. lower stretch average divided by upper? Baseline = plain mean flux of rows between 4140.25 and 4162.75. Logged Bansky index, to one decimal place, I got 2.7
